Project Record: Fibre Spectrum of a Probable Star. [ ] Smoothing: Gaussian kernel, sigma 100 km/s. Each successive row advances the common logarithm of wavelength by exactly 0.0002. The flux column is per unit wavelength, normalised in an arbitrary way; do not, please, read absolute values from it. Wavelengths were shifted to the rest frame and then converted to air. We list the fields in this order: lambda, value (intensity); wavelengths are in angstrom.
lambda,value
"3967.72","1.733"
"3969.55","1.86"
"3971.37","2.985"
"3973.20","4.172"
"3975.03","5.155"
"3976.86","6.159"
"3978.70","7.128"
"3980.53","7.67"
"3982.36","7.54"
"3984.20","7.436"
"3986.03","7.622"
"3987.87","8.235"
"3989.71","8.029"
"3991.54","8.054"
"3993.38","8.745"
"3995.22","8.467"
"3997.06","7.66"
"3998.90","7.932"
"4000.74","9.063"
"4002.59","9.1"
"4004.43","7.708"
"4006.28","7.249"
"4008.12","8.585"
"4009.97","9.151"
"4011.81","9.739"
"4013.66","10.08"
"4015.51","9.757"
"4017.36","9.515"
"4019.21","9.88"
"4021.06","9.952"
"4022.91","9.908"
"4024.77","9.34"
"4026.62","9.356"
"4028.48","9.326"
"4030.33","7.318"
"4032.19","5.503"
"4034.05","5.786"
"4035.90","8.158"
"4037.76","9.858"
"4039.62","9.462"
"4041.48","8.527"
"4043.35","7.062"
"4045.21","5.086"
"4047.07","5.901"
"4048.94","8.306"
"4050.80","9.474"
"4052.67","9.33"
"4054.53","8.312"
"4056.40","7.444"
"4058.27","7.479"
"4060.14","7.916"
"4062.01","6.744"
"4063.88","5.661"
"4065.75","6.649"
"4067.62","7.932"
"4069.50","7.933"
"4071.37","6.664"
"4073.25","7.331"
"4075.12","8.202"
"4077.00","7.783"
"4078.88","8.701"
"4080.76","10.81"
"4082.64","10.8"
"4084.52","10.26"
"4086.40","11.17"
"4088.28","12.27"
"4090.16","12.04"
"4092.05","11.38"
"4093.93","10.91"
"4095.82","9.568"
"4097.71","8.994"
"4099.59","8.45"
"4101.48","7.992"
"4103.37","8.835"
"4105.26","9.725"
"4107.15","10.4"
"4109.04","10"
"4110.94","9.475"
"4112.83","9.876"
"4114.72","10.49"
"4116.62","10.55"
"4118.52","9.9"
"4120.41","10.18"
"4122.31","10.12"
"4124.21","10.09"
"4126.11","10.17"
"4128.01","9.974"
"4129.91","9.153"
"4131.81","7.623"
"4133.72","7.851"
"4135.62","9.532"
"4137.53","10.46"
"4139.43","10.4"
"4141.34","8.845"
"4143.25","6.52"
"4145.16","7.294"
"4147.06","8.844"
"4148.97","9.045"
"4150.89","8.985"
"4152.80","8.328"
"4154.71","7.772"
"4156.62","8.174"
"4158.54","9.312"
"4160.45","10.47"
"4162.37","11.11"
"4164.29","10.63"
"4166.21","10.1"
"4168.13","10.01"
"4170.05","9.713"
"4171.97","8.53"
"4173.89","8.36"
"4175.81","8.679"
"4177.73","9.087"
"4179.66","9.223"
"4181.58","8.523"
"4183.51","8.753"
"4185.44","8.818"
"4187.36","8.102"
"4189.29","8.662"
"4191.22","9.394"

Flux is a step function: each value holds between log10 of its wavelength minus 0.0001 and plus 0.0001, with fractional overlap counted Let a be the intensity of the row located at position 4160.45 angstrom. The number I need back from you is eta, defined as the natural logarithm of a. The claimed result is 2.35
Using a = 10.47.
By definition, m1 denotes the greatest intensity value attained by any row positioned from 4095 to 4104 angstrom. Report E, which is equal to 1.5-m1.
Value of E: -8.07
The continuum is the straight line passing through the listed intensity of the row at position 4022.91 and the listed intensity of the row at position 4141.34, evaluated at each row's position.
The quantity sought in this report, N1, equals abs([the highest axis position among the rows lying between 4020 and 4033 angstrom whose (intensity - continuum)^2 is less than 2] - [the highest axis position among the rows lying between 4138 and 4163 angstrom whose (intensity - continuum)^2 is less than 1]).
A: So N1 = 130.1 angstrom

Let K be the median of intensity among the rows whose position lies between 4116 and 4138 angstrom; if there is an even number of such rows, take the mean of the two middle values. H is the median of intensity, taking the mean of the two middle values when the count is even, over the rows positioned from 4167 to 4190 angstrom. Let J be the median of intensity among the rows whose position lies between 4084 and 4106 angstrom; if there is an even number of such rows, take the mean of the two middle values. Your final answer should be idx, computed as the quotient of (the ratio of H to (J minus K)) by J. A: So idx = -22.1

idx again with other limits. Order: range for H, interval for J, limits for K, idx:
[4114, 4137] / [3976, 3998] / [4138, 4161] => -1.1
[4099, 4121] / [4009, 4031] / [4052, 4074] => 0.5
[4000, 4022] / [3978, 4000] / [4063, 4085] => -9.1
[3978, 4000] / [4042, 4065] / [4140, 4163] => -0.8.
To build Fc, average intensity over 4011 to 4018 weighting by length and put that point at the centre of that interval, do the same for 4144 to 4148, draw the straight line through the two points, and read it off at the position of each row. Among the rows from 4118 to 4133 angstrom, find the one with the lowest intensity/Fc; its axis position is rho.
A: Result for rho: 4131.81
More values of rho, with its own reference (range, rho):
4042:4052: 4045.21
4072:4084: 4073.25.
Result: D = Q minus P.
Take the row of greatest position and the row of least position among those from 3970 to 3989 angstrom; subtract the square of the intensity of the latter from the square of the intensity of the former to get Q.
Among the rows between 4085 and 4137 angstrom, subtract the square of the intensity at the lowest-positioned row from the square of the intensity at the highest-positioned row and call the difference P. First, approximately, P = -34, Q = 59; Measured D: 93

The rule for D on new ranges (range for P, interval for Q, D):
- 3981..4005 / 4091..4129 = -33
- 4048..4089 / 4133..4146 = -90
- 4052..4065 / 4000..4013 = 68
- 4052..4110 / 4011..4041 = -18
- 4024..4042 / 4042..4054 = 52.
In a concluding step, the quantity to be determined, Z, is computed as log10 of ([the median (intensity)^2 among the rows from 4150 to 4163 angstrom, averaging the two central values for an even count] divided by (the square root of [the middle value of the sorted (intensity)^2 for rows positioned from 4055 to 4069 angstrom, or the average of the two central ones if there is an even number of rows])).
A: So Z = 1.04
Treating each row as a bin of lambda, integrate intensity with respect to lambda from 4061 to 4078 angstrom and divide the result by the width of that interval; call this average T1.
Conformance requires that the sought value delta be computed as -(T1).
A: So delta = -7.2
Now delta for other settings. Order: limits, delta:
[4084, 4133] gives -10.0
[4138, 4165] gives -9.0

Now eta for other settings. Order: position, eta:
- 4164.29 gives 2.36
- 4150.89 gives 2.20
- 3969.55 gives 0.62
